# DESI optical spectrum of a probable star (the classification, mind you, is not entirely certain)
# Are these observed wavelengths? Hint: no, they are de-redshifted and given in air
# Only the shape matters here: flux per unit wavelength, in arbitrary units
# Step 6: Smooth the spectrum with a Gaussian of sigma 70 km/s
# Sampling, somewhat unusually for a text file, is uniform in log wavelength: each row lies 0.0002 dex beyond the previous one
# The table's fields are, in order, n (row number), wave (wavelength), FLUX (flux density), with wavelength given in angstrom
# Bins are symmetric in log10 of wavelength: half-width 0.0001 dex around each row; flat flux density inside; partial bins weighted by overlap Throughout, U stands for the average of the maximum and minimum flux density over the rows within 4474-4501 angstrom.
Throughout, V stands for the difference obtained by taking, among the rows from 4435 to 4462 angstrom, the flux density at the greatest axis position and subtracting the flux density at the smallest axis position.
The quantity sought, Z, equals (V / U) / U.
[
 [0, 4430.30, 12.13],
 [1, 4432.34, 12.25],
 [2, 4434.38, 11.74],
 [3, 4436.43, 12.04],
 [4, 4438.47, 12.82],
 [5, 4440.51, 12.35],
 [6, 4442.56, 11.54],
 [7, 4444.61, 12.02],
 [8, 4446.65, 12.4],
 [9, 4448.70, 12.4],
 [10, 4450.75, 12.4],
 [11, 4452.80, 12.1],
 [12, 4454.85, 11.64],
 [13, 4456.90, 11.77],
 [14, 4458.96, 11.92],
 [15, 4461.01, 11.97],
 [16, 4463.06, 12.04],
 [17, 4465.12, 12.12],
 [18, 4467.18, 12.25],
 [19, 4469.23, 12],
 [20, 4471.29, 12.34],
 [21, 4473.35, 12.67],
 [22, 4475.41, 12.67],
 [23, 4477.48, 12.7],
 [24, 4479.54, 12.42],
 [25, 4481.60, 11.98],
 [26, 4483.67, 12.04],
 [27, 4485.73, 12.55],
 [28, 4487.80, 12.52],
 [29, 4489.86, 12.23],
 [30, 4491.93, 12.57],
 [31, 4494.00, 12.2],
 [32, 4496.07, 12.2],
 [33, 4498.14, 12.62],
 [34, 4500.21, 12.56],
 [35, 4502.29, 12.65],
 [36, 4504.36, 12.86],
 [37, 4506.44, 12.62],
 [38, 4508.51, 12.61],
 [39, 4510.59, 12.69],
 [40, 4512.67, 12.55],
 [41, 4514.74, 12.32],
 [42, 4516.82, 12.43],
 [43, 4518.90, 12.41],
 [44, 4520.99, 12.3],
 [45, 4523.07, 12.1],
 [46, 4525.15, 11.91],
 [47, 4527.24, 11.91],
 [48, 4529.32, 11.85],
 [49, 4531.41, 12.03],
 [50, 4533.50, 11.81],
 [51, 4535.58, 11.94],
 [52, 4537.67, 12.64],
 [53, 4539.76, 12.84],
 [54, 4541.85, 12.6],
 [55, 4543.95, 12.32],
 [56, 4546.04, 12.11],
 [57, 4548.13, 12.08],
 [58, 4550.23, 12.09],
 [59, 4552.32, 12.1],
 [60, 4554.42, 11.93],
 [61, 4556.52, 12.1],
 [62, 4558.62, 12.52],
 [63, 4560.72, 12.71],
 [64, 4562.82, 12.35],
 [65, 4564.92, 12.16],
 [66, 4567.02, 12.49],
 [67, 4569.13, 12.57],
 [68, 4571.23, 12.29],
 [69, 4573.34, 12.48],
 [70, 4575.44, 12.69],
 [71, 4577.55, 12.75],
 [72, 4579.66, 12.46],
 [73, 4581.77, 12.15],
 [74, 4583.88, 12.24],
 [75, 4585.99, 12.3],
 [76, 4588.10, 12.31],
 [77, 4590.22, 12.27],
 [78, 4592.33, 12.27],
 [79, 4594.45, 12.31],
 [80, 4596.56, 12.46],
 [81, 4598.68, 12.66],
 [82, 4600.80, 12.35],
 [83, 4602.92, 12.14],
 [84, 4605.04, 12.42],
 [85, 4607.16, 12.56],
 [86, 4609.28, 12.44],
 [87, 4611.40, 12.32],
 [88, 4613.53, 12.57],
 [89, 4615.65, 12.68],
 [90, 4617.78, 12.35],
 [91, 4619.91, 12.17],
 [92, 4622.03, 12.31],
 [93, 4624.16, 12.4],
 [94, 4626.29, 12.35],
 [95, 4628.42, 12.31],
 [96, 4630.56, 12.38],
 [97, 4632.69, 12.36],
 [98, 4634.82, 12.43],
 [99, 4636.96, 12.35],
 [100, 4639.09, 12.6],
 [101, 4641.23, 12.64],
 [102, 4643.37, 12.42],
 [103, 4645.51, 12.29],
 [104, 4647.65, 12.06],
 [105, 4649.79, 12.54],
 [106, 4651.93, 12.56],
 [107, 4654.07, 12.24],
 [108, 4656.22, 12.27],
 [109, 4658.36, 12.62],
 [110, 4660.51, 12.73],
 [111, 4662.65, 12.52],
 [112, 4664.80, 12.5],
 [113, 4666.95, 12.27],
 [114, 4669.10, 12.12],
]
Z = 0.000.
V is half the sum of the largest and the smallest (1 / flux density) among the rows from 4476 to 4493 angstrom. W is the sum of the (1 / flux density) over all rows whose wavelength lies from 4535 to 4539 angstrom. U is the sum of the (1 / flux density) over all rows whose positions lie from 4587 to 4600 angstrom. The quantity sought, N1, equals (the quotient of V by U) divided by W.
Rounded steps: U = 0.48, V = 0.0811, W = 0.16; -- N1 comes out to 1.03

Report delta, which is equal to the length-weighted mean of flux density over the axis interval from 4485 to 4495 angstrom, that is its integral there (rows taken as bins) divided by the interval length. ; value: 12.4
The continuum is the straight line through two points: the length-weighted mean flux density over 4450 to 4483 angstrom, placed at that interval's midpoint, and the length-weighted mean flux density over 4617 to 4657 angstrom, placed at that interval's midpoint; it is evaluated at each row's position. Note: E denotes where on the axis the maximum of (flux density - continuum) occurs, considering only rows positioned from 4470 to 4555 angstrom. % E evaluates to 4504.36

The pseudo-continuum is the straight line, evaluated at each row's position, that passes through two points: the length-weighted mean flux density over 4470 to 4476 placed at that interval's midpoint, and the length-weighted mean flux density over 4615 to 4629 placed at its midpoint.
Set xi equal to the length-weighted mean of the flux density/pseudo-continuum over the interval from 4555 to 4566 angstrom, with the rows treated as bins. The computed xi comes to 0.99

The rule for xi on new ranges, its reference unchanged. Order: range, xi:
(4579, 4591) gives 0.99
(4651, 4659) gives 1.01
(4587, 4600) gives 1.00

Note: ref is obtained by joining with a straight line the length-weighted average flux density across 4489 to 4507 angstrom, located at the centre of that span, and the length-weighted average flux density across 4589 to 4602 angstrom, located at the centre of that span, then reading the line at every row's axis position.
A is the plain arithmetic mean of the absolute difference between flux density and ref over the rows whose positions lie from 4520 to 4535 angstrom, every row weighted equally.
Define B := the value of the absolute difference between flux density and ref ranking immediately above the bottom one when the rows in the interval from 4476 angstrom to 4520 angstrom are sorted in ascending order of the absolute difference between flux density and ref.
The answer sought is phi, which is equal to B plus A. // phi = 0.51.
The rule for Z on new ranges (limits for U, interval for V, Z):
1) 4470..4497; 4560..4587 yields -0.003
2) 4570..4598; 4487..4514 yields 0.000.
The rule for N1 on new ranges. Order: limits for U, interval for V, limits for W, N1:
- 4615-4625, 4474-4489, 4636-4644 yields 0.63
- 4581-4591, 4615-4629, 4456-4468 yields 0.39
